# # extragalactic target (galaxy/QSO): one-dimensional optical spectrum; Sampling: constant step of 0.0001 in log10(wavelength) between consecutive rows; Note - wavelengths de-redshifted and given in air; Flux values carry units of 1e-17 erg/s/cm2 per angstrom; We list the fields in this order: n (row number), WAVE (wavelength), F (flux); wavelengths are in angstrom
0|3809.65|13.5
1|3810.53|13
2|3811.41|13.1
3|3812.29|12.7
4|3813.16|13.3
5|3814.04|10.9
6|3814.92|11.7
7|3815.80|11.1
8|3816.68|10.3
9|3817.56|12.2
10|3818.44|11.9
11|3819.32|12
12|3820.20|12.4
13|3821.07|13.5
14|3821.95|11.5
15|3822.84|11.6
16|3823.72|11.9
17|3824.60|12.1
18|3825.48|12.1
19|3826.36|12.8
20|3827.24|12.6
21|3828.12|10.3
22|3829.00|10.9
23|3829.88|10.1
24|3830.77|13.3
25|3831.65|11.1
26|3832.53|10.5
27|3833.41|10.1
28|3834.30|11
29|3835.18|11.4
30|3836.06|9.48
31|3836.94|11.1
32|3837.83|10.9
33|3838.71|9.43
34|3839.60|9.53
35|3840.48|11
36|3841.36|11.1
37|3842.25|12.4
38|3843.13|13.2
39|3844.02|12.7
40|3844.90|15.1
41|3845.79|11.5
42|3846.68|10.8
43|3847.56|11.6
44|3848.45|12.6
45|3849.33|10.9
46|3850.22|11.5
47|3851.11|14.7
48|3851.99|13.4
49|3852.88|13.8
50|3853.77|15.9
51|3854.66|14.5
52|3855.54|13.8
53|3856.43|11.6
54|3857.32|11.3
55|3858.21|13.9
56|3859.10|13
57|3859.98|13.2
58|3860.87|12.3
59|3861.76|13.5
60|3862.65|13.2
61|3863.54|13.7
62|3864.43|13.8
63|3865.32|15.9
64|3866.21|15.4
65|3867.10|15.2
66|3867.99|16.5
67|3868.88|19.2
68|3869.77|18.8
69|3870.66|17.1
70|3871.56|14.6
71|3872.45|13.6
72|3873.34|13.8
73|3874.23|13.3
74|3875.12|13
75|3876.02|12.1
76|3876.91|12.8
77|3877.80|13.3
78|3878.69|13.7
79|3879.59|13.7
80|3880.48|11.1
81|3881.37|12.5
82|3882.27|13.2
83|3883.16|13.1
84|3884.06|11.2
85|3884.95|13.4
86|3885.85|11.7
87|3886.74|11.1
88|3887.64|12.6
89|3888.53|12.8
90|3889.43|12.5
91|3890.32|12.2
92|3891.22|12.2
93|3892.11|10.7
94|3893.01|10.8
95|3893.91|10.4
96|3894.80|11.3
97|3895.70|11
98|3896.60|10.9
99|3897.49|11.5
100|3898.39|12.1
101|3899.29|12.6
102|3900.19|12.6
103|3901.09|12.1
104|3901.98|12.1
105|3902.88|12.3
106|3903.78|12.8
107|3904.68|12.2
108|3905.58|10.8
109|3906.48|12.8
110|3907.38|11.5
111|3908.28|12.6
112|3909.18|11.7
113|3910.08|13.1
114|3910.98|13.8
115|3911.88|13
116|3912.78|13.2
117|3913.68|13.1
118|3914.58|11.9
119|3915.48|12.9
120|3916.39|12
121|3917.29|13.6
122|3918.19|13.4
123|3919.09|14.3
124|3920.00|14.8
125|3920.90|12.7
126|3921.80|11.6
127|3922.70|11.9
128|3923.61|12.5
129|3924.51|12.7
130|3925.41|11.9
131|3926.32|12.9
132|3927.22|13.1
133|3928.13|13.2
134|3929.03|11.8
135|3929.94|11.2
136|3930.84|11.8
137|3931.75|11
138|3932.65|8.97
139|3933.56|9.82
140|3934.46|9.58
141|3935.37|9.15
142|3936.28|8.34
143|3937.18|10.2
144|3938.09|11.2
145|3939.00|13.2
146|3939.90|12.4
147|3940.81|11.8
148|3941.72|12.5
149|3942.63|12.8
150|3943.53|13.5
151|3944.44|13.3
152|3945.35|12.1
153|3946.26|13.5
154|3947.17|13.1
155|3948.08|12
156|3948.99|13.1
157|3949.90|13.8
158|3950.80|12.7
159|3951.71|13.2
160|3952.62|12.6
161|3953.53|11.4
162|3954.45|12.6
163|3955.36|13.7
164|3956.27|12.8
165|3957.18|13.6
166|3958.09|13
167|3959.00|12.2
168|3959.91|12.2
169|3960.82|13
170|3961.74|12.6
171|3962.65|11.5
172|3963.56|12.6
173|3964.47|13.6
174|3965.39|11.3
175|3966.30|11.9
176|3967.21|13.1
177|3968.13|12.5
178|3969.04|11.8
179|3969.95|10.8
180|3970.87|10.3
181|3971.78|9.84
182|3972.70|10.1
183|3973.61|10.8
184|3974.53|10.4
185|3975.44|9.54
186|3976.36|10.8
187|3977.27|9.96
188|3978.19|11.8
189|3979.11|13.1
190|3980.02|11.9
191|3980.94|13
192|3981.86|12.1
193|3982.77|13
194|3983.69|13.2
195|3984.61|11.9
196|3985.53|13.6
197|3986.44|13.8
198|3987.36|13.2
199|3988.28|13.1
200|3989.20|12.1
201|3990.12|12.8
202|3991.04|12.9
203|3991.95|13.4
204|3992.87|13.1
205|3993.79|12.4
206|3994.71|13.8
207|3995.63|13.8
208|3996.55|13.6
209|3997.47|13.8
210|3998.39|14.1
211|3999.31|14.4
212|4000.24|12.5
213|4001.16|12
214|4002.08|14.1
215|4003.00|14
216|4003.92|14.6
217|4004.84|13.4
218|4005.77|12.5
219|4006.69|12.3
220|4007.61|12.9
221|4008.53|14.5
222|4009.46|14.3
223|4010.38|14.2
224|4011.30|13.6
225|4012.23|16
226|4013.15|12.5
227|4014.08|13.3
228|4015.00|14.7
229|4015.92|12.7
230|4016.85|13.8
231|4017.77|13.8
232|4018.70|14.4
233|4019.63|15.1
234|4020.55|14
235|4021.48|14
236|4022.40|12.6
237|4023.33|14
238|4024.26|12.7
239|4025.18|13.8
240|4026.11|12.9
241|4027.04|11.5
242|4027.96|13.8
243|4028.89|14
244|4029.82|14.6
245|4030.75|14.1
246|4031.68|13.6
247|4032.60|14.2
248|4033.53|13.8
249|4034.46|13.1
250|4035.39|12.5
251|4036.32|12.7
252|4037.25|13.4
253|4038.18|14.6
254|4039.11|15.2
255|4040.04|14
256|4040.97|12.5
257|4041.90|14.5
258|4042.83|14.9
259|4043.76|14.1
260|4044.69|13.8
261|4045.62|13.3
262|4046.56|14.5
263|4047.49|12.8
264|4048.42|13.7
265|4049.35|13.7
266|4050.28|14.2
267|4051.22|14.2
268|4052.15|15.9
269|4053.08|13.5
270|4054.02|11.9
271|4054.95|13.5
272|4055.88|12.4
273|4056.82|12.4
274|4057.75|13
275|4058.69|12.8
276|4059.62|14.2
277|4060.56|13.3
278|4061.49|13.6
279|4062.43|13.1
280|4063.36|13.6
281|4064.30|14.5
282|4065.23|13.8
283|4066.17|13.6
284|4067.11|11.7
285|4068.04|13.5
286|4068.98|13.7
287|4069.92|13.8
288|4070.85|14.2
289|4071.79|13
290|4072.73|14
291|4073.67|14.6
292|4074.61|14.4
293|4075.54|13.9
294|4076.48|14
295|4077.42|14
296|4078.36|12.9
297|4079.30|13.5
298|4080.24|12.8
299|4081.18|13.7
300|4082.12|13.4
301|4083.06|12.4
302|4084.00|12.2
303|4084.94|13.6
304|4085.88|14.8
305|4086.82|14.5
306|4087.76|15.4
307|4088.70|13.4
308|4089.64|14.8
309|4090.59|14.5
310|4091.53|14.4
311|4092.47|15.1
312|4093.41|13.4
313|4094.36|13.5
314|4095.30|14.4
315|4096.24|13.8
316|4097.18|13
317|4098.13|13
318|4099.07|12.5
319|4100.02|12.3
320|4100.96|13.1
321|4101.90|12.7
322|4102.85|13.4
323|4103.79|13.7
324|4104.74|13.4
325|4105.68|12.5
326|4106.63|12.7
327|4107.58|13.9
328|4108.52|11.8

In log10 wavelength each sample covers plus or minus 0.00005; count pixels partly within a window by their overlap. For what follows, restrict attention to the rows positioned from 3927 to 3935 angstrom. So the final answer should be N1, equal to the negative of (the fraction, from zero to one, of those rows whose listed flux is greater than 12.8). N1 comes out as -0.2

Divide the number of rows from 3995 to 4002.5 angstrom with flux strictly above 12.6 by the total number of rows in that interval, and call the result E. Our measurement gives 0.75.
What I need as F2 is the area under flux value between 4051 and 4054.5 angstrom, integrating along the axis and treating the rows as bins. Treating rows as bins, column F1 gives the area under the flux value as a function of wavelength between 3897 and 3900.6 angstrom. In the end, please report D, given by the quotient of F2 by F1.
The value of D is 1.11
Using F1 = 43.8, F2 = 48.5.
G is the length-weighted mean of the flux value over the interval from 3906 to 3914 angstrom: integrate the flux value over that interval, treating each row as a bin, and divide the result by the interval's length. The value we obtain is 12.7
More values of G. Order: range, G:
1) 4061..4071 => 13.5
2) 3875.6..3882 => 12.8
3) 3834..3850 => 11.4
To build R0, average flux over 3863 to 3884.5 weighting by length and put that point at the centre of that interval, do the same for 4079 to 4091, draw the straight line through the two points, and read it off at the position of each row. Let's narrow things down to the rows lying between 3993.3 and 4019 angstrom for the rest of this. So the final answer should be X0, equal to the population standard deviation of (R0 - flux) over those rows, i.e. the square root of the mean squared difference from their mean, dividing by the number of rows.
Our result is 0.90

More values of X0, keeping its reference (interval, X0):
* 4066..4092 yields 0.83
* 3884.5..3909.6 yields 0.78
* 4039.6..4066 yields 0.84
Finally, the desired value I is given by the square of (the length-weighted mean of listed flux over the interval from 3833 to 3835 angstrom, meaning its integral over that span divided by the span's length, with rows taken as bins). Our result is 113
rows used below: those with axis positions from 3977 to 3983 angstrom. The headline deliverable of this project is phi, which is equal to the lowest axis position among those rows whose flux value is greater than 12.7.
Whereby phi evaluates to 3979.11 angstrom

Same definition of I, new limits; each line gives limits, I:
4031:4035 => 187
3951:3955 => 155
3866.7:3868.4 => 252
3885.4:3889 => 145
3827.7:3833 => 122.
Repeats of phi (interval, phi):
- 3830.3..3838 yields 3830.77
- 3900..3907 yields 3903.78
